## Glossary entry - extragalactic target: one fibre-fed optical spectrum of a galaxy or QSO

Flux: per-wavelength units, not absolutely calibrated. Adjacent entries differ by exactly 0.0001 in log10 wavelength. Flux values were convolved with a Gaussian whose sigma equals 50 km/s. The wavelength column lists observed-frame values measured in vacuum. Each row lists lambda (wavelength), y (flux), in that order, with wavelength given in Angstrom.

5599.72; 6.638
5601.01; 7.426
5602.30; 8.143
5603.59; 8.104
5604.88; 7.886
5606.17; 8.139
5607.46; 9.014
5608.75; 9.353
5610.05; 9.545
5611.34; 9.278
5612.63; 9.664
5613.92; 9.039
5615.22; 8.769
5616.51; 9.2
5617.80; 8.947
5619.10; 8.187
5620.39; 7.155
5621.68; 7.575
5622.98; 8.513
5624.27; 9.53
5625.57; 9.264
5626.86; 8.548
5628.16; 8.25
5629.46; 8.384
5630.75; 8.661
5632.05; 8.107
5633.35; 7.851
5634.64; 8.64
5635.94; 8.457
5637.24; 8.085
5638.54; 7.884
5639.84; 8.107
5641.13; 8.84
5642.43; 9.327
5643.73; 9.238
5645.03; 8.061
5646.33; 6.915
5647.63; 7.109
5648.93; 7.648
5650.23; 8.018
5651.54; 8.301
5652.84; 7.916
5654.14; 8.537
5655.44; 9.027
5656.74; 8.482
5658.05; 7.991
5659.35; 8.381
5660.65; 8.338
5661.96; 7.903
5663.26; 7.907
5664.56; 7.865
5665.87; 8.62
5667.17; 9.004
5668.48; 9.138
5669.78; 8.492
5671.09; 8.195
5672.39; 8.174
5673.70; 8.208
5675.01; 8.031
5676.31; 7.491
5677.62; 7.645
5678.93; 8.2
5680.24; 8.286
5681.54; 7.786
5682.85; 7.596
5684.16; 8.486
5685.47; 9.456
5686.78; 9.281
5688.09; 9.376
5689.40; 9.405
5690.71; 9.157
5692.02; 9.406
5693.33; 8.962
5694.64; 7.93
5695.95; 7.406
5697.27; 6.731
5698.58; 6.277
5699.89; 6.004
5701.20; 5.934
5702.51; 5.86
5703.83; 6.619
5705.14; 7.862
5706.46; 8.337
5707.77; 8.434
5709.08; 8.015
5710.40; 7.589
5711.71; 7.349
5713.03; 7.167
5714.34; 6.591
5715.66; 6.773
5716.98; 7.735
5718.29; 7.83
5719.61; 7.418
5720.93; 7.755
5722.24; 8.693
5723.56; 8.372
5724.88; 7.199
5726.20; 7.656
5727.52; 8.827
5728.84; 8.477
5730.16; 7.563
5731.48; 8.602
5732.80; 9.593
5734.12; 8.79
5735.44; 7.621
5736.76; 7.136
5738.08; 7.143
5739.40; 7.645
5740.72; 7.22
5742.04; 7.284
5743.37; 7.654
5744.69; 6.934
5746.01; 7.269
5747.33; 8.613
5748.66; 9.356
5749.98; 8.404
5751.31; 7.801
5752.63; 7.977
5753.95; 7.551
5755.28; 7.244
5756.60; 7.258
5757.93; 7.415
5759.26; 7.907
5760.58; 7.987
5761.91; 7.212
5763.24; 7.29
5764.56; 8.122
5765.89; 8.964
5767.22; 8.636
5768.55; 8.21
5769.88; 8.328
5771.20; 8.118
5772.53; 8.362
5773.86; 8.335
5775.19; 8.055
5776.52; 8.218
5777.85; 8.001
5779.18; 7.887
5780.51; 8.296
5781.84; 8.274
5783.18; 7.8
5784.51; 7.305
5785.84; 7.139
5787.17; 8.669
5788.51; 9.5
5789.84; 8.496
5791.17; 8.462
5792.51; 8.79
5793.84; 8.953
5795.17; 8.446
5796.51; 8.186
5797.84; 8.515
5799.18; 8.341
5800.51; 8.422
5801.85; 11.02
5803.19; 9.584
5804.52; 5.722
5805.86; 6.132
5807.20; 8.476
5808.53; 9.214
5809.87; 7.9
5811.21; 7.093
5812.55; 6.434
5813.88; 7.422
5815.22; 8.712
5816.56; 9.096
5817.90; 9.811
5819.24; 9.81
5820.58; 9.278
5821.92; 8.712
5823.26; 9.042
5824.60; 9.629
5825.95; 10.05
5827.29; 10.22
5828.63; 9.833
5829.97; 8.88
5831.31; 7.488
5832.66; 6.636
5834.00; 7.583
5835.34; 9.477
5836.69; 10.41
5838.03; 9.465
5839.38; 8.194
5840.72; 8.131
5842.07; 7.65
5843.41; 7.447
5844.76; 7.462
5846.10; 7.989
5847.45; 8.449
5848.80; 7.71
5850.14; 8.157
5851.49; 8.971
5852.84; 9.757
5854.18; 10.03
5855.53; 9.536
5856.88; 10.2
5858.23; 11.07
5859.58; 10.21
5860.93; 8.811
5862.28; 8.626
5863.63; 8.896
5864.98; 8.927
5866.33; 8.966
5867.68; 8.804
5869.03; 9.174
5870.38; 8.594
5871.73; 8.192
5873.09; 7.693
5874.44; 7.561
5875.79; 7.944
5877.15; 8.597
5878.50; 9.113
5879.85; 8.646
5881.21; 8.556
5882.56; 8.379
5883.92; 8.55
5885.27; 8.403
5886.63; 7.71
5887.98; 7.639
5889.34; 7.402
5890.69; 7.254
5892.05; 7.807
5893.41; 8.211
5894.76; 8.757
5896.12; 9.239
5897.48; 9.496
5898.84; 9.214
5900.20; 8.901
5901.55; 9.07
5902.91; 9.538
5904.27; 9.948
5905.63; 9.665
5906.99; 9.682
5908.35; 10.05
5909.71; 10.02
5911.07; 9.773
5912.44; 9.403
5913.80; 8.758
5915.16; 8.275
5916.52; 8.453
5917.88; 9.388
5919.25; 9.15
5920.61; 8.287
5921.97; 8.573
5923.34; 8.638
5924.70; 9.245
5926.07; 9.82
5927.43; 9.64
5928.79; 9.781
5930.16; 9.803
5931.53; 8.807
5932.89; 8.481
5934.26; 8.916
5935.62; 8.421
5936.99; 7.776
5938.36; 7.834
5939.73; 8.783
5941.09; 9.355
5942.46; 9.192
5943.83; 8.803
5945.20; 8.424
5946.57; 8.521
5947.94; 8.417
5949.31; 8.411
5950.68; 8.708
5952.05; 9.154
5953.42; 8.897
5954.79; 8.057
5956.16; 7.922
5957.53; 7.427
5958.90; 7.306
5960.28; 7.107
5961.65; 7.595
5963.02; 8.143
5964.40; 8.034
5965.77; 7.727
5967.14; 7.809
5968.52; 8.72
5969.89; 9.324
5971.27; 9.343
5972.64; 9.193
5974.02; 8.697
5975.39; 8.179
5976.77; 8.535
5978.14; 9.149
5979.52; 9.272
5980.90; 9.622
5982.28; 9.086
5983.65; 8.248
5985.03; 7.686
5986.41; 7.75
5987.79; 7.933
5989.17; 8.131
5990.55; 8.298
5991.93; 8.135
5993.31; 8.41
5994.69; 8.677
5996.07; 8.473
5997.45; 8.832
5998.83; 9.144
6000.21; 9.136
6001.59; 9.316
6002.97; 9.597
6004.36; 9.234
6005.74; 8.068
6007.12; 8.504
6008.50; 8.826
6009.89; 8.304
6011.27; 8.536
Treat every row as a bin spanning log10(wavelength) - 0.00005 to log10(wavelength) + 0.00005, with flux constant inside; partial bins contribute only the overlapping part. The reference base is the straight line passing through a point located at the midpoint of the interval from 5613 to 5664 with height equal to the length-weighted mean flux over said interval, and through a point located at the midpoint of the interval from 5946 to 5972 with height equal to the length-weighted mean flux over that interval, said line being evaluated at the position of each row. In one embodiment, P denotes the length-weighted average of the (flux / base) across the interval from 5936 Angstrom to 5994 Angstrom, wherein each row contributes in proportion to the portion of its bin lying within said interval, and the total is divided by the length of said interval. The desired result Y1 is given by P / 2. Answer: 0.510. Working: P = 1.02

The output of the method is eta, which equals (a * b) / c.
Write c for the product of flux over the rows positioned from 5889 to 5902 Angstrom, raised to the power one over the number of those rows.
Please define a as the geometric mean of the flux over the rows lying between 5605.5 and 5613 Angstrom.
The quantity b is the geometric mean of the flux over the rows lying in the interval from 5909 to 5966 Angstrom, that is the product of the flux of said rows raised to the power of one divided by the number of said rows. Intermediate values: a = 9.2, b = 8.6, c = 8.5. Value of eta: 9.3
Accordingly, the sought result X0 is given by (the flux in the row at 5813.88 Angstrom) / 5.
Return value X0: 1.48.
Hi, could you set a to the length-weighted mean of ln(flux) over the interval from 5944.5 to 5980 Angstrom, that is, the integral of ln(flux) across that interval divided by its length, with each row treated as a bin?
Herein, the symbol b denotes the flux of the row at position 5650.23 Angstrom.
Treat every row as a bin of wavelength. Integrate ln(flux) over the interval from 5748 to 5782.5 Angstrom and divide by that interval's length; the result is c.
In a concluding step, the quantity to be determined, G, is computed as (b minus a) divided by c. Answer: 2.83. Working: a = 2.12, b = 8.018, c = 2.08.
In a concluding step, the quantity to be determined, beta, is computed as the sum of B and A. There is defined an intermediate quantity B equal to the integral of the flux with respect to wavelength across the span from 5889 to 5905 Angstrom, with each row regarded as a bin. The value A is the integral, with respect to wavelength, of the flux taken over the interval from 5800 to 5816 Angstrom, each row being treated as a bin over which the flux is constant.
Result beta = 269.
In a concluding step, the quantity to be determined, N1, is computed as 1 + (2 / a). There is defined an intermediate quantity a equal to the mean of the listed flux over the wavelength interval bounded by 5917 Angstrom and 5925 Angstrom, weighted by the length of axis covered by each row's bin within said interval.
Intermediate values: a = 8.9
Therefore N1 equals 1.23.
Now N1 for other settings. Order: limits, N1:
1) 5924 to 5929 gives 1.21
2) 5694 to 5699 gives 1.28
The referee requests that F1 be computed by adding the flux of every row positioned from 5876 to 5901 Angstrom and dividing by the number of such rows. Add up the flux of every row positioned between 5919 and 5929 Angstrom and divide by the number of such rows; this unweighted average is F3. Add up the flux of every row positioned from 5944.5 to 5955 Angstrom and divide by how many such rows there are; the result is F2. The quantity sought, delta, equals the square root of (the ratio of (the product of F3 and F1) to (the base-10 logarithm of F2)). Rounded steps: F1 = 8.4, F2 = 8.6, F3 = 9.1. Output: 9.09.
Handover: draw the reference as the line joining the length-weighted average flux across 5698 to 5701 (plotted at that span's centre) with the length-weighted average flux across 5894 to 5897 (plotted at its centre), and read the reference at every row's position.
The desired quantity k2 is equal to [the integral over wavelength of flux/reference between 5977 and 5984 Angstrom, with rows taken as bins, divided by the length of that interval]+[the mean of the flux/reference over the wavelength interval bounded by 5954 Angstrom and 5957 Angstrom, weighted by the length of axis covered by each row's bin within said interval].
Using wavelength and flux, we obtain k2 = 1.7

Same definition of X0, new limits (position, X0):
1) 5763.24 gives 1.46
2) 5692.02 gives 1.88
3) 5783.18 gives 1.56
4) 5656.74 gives 1.70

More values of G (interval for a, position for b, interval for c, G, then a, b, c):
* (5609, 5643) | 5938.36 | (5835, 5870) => 2.60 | 2.15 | 7.834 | 2.18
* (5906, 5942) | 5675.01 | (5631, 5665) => 2.77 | 2.20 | 8.031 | 2.10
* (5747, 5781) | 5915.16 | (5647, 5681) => 2.95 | 2.08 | 8.275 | 2.10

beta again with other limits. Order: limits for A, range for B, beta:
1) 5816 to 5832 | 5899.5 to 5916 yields 304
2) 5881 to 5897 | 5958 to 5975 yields 271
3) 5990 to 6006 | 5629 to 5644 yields 268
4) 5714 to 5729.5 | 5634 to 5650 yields 252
